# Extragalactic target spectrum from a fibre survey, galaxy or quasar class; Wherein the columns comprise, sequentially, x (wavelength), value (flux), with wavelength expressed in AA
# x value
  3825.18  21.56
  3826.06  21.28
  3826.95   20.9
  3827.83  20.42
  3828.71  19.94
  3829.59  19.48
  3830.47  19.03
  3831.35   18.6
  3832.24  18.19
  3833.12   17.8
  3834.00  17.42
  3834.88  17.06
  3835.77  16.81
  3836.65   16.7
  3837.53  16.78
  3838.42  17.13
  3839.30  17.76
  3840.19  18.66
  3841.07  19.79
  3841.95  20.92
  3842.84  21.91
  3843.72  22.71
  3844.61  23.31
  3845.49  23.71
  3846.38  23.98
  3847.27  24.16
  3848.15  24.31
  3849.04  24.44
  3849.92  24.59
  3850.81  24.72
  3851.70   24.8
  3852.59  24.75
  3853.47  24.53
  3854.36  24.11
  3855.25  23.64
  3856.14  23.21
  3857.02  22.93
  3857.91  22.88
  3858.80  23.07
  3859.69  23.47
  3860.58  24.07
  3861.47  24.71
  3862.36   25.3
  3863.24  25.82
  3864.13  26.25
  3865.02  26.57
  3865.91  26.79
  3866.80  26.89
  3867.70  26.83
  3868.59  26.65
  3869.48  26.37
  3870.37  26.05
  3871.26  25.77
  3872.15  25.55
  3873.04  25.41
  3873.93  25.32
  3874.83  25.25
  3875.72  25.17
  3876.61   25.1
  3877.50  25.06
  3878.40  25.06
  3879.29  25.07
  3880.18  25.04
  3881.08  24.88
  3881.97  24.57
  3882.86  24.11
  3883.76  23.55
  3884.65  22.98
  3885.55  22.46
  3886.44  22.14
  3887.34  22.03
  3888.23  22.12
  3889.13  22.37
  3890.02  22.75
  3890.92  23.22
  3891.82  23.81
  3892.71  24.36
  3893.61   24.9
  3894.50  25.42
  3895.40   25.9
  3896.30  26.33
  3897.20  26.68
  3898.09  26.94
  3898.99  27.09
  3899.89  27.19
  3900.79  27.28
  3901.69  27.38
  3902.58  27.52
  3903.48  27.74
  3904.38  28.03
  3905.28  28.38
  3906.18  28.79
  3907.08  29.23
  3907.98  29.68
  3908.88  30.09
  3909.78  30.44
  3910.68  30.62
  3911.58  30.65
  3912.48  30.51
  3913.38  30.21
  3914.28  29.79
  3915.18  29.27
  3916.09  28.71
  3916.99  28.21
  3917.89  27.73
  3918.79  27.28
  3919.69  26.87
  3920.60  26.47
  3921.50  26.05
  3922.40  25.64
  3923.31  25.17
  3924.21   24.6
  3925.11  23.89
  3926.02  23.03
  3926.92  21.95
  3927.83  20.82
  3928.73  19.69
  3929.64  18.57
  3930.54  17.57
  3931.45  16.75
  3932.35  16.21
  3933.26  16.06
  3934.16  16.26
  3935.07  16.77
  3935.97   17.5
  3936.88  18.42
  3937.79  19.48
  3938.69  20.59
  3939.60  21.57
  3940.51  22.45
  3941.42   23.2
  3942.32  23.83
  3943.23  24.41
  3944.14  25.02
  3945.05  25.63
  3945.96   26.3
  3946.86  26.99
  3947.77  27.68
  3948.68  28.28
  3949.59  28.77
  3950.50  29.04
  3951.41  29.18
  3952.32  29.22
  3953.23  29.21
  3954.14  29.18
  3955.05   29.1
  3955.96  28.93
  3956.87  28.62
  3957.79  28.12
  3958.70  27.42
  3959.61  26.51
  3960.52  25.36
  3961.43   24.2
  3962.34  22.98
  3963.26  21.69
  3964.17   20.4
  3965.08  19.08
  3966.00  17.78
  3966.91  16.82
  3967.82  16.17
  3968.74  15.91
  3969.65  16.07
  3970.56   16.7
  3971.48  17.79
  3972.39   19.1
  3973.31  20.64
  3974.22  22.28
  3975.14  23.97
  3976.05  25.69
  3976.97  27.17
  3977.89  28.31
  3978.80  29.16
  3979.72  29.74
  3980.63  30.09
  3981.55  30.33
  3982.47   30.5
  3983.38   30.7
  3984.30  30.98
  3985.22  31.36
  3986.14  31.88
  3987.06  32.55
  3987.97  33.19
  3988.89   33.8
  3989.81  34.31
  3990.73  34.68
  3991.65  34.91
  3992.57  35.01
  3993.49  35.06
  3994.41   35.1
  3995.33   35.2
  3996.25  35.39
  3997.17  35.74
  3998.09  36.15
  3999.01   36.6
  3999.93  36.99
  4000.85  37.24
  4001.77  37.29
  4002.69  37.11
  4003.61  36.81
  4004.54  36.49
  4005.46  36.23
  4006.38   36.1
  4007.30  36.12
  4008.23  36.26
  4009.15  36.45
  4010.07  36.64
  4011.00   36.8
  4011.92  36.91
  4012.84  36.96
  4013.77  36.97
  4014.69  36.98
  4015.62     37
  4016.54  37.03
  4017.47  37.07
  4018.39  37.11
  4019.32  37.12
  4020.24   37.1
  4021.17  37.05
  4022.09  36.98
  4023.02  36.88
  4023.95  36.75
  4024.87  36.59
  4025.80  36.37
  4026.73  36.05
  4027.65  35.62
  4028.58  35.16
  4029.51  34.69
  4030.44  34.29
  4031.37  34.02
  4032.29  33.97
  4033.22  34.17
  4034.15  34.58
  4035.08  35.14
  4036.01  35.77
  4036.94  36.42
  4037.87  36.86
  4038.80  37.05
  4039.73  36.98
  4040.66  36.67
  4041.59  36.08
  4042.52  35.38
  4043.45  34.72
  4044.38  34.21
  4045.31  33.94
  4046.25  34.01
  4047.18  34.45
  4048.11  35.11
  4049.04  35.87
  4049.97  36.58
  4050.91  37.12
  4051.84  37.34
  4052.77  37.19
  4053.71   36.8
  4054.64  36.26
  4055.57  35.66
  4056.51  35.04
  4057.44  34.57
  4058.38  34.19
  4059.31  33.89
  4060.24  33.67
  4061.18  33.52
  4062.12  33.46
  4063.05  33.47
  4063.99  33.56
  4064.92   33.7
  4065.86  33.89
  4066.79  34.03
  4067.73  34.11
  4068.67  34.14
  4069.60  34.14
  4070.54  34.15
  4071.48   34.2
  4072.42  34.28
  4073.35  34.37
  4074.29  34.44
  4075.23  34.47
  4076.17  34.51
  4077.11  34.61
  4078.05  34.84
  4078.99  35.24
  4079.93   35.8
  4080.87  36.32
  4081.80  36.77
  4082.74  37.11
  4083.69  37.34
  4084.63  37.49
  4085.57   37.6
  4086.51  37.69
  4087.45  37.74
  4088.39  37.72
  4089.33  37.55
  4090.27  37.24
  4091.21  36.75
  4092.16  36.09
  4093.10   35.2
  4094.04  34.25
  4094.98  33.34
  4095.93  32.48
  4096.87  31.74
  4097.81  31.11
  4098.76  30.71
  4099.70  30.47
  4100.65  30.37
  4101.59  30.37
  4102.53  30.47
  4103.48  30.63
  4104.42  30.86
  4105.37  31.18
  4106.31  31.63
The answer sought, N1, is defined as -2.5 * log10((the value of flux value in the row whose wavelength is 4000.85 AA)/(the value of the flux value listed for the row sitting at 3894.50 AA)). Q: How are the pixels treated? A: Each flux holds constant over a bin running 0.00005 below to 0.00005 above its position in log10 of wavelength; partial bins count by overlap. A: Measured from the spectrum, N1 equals -0.4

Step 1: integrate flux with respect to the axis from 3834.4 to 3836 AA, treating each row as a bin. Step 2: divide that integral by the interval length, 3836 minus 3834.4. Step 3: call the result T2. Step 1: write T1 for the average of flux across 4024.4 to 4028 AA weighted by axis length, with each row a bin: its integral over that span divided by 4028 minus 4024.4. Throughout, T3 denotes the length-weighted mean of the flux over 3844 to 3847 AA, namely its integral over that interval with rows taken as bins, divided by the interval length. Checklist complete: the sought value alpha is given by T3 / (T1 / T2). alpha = 11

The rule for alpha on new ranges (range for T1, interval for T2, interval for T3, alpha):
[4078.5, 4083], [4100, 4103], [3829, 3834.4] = 16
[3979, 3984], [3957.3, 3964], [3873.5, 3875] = 21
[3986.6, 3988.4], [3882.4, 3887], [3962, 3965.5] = 15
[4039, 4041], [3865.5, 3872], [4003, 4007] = 26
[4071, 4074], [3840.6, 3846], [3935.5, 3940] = 13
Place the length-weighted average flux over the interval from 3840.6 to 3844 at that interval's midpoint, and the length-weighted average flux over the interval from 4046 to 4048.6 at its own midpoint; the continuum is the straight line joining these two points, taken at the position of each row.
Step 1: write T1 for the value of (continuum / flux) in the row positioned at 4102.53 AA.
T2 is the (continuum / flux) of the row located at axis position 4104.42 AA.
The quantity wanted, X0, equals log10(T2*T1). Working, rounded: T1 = 1.26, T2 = 1.2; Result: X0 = 0.19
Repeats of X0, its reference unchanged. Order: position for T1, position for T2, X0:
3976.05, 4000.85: 0.00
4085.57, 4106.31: 0.08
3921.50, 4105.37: 0.10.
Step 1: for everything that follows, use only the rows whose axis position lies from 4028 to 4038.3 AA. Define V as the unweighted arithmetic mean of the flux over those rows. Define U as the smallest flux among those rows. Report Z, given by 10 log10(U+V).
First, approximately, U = 33.97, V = 35.0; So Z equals 18.39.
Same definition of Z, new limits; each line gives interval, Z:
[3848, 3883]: 16.80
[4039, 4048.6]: 18.39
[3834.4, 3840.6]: 15.31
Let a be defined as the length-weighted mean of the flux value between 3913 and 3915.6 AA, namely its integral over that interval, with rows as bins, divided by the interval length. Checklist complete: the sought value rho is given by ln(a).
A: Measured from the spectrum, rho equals 3.39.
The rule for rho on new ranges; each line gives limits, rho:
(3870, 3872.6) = 3.25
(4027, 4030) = 3.56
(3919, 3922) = 3.28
